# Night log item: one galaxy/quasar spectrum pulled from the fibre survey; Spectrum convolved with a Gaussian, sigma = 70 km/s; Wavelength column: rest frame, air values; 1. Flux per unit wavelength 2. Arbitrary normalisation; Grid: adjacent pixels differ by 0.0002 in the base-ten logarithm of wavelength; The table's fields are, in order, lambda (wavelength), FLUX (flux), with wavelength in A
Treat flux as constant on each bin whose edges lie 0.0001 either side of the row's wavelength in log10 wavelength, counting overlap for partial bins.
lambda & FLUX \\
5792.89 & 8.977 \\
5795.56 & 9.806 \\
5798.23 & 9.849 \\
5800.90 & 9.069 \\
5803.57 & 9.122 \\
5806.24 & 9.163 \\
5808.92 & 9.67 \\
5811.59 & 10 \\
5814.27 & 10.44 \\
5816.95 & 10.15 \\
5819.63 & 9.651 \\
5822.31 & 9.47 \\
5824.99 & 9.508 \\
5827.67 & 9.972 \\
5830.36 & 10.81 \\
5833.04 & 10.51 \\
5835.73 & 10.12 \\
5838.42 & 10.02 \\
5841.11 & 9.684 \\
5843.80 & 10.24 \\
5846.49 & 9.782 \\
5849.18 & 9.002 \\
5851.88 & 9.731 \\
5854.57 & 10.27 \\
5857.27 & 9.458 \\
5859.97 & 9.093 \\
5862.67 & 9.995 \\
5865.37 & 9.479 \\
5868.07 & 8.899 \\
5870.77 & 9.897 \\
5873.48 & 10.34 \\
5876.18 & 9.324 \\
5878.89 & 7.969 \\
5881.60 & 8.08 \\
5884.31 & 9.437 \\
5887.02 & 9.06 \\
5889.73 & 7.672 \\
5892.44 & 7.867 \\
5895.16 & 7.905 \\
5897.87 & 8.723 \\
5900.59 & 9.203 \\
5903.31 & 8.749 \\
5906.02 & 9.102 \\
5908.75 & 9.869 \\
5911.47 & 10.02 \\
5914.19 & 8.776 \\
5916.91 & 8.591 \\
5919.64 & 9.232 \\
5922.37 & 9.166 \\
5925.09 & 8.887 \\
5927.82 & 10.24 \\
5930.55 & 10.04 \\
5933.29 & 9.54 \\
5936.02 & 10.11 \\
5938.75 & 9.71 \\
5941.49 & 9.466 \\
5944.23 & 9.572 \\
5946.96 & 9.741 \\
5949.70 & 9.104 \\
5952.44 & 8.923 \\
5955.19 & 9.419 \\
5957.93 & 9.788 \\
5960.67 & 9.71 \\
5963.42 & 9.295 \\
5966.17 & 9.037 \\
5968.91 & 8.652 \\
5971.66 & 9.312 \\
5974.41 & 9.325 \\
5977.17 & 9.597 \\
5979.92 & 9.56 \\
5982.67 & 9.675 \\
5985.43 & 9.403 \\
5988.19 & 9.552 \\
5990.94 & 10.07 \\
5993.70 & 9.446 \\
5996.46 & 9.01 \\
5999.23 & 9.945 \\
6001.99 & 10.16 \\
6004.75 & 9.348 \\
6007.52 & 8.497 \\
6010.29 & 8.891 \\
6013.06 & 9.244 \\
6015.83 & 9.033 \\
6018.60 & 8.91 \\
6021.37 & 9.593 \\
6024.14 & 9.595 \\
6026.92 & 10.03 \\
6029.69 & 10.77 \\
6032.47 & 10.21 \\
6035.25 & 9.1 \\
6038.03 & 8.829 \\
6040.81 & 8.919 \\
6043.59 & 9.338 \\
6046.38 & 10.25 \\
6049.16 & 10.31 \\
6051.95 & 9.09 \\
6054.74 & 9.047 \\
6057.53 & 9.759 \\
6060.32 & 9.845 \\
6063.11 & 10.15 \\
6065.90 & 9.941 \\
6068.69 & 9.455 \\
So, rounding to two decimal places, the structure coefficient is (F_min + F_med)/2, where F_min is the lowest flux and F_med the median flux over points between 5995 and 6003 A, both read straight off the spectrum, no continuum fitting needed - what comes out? 9.48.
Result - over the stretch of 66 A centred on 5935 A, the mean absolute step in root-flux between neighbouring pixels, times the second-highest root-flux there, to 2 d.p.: 0.22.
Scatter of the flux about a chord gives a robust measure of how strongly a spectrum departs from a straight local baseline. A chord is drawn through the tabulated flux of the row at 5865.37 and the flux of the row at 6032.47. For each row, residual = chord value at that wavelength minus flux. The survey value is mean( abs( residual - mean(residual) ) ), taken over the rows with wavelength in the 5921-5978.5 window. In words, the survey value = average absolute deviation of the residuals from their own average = 0.35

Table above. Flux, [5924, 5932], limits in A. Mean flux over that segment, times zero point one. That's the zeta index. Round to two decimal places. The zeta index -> 0.97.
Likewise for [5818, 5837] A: 1.00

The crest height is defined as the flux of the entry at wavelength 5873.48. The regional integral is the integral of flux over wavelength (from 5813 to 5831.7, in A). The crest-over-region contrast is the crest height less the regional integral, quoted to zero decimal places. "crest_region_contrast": -177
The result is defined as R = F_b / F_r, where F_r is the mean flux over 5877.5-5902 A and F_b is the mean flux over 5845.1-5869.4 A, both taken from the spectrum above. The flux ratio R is 1.13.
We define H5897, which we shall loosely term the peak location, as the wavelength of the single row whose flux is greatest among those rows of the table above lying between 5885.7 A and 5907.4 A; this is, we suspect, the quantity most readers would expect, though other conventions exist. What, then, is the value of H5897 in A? 5900.59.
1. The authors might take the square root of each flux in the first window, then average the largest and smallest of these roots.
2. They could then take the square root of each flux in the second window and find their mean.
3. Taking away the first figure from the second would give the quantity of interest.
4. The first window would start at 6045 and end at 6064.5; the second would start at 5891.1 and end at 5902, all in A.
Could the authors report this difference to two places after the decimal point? -0.21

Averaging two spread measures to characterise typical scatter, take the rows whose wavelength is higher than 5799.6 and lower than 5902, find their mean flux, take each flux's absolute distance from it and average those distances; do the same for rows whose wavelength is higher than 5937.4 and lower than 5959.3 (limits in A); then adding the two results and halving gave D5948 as 0.421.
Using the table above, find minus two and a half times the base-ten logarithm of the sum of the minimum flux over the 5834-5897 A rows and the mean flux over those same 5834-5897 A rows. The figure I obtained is -3.07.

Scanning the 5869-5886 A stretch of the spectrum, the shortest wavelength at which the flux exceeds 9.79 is 5870.77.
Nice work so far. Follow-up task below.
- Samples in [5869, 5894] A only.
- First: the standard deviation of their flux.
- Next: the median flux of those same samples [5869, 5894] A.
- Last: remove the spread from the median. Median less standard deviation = 8.1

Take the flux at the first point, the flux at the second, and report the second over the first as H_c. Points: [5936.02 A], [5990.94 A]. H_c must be 1.00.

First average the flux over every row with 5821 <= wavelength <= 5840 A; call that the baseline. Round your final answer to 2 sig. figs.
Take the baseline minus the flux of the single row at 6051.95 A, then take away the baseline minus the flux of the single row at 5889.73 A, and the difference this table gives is -1.4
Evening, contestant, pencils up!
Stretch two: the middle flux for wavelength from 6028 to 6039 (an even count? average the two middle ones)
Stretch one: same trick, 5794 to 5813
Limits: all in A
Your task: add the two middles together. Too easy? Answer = 19.3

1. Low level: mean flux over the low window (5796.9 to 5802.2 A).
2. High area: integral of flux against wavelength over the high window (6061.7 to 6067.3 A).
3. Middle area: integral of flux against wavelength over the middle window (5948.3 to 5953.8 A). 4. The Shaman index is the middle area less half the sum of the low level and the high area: 17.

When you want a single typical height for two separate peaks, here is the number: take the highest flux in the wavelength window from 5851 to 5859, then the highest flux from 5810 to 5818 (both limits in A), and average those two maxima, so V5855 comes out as 10.4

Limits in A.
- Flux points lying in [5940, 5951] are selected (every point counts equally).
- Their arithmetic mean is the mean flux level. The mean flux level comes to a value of 9.5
